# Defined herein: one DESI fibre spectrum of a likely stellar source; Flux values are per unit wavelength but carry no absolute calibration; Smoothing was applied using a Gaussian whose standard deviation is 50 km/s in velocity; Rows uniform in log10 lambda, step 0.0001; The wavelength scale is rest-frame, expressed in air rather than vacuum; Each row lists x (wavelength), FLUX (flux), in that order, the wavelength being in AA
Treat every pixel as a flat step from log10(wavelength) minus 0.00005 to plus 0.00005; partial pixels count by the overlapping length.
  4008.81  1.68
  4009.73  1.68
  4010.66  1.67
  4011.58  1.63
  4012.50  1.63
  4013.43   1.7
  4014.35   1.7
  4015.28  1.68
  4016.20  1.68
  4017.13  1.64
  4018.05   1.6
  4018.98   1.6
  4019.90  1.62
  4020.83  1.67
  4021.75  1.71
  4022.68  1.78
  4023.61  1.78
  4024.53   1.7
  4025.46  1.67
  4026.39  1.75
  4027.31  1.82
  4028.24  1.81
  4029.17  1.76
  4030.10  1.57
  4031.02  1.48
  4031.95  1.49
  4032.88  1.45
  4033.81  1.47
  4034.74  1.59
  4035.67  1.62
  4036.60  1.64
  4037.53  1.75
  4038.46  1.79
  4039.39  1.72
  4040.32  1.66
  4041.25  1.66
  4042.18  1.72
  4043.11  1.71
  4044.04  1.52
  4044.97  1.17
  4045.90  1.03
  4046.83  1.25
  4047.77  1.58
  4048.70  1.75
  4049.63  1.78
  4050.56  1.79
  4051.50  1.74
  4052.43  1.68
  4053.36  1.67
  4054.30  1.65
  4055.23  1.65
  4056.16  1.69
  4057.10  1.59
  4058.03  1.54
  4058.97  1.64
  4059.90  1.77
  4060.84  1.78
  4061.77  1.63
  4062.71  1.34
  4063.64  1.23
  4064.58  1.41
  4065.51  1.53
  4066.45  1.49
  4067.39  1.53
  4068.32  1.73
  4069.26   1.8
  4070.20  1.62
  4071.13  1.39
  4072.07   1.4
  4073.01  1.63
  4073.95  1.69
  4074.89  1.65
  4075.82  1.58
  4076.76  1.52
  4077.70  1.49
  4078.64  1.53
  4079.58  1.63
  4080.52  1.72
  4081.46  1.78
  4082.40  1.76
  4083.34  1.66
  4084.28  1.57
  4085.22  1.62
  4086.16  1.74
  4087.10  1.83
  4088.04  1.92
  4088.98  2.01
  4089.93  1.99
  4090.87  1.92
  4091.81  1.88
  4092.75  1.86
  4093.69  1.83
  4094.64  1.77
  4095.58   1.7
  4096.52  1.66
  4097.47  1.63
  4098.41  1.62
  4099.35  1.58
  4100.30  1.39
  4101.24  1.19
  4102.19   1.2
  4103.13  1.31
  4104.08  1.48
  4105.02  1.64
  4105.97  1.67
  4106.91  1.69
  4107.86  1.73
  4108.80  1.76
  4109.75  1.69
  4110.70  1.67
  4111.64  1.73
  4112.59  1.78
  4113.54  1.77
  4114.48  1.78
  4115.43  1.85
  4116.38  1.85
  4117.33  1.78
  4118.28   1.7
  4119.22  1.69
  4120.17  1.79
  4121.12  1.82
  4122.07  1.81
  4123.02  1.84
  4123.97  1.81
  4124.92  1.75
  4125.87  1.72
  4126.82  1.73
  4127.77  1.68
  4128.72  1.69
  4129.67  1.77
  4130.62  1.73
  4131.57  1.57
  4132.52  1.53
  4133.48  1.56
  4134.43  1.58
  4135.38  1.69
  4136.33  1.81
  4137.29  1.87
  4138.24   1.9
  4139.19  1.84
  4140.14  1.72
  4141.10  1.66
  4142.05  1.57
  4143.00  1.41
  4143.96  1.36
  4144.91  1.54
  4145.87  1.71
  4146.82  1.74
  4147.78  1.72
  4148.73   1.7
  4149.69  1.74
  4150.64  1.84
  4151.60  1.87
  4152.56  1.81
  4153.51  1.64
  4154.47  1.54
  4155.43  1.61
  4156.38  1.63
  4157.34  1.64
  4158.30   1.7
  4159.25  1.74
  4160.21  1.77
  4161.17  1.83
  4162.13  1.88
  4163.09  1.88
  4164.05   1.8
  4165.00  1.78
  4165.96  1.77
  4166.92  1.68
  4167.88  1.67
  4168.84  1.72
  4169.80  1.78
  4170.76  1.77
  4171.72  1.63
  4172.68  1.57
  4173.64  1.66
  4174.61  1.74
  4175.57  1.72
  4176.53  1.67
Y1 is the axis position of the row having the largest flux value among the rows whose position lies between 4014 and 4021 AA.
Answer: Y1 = 4014.35 AA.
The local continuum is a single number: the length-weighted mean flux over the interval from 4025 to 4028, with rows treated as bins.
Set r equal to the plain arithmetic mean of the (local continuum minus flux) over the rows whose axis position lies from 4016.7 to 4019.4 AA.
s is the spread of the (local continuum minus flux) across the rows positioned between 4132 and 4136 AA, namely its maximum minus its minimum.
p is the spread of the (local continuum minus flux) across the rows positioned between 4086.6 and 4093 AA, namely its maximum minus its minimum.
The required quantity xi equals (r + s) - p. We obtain 0.1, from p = 0.18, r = 0.1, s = 0.16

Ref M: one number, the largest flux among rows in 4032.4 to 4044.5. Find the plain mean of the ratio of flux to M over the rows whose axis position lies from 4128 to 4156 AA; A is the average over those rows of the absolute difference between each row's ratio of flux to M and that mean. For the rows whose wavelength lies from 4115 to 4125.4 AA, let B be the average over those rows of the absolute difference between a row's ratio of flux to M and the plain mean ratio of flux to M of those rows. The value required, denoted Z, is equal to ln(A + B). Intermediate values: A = 0.0613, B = 0.024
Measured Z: -2.5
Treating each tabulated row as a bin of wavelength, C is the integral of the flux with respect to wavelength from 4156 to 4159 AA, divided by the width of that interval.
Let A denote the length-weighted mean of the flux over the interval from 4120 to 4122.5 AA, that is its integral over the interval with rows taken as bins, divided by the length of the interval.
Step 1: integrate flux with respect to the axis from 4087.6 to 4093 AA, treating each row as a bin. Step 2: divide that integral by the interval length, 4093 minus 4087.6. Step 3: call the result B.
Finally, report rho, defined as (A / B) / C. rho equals 0.56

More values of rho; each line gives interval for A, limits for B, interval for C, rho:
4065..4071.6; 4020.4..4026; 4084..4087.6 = 0.54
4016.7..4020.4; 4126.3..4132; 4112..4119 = 0.53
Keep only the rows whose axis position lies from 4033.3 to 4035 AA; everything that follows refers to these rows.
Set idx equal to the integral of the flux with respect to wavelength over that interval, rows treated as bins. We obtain 2.58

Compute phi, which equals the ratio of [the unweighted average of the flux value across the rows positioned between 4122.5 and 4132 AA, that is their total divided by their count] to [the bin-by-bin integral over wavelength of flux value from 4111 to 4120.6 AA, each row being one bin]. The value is 0.102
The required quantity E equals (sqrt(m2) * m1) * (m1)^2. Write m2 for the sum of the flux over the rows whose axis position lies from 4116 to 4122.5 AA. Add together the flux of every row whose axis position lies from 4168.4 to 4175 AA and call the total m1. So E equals 5899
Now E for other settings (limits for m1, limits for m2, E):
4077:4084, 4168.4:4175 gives 5336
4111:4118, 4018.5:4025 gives 6791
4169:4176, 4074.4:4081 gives 5577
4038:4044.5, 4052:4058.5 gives 5536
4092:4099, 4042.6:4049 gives 5563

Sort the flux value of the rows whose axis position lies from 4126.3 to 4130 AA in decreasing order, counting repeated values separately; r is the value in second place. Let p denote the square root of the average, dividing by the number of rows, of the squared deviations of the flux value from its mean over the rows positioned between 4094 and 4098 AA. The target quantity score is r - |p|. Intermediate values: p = 0.052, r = 1.73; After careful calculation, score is 1.68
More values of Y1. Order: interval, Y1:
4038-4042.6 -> 4038.46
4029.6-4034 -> 4030.10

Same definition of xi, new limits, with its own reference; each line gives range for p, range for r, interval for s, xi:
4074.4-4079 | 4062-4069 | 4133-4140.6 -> 0.5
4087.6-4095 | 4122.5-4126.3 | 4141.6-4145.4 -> -0.1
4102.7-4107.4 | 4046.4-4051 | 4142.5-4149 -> 0.1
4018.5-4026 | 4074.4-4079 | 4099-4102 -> 0.4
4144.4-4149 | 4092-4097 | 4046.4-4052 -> 0.3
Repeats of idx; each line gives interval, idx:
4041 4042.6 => 2.71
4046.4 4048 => 2.22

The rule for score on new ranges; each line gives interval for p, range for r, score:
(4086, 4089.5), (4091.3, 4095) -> 1.76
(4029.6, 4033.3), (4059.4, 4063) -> 1.73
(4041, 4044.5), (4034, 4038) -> 1.56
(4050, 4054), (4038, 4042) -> 1.67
